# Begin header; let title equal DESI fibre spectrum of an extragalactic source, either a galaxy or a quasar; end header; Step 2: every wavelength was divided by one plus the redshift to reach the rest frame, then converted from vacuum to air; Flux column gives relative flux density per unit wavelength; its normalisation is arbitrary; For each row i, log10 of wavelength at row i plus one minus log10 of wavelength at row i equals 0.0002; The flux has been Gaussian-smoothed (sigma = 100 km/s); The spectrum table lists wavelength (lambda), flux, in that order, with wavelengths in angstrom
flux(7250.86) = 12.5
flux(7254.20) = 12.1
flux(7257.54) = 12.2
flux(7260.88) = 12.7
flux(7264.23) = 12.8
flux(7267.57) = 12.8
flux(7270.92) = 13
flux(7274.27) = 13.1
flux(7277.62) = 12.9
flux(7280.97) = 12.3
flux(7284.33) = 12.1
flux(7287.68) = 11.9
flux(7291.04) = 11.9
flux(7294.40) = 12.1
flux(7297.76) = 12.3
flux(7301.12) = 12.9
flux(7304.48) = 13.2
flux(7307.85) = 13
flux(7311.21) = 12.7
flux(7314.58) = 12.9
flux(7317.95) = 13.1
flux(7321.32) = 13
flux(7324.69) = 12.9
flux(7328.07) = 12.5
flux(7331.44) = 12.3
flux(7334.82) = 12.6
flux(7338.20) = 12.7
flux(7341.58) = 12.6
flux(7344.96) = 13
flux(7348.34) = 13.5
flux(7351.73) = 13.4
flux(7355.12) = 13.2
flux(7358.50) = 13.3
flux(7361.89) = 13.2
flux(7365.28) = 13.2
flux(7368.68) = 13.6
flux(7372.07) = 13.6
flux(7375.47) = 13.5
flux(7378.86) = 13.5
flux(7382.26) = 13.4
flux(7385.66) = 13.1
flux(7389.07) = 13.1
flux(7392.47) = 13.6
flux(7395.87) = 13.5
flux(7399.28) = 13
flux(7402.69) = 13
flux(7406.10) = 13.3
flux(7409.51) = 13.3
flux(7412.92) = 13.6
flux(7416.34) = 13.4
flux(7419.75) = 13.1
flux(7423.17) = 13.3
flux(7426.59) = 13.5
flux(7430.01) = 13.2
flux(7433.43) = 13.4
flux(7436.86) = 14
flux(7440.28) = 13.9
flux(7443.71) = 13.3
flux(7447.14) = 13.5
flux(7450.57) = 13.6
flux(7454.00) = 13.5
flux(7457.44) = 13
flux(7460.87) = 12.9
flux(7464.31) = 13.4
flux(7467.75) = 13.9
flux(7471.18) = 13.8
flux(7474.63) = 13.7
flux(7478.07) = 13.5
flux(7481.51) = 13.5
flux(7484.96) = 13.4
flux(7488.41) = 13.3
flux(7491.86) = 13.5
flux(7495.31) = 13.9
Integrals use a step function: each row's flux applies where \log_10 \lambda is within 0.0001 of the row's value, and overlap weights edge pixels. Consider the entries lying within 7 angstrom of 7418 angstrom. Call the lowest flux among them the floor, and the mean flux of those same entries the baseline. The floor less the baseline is -0.25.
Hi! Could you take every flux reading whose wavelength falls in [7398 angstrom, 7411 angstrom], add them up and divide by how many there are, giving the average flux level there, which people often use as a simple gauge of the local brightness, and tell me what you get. 13.15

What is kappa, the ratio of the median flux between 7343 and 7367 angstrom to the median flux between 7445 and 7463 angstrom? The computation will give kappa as 0.98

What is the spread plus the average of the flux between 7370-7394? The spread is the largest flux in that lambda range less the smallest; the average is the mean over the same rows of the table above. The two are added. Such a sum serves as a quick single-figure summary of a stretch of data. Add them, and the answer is 13.9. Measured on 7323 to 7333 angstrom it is 13.2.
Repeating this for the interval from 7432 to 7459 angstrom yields 14.5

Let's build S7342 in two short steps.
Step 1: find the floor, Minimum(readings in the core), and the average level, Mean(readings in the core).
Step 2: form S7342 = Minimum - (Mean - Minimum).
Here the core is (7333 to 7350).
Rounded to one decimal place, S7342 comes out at 12.3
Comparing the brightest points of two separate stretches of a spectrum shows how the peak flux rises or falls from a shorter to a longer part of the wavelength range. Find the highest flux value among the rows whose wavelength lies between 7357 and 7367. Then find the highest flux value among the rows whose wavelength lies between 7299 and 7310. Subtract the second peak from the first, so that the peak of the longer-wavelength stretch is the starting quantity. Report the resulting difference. 0.10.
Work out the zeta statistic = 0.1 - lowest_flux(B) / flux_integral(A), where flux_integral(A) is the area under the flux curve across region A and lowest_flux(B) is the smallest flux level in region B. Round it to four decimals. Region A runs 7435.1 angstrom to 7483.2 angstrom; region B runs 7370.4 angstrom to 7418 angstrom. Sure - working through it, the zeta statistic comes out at 0.0800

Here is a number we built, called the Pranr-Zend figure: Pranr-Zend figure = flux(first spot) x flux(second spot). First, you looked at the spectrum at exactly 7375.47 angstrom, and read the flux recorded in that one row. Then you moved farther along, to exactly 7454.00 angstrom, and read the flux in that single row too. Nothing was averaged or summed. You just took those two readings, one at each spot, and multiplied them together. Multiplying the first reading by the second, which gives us 182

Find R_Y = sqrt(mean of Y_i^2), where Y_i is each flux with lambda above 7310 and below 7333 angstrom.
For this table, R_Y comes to 12.8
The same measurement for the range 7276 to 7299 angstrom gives 12.2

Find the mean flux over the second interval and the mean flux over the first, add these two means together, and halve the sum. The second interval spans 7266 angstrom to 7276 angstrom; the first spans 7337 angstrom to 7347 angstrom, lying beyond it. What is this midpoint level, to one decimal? 12.9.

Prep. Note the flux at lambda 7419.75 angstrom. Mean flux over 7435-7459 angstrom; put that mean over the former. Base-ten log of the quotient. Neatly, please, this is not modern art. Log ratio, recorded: 0.014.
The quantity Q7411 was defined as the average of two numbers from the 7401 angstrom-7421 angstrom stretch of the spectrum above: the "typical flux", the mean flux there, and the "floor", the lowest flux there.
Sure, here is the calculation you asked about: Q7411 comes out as 13.1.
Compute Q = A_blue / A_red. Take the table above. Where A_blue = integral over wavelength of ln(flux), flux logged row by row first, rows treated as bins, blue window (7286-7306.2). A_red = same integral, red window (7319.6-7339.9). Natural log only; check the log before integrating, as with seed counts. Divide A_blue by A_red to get 0.986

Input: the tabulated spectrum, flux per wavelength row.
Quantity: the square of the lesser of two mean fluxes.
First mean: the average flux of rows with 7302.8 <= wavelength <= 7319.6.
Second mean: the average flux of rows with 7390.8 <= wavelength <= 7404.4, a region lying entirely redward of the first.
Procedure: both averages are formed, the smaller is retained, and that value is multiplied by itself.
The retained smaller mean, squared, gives 168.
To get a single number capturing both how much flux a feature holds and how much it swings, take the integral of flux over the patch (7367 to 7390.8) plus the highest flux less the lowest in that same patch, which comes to 319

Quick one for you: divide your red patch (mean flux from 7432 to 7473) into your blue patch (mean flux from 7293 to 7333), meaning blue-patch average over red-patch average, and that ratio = 0.943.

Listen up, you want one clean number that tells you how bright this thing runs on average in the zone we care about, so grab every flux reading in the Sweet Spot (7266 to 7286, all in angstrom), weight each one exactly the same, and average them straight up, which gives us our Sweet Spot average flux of 12.7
